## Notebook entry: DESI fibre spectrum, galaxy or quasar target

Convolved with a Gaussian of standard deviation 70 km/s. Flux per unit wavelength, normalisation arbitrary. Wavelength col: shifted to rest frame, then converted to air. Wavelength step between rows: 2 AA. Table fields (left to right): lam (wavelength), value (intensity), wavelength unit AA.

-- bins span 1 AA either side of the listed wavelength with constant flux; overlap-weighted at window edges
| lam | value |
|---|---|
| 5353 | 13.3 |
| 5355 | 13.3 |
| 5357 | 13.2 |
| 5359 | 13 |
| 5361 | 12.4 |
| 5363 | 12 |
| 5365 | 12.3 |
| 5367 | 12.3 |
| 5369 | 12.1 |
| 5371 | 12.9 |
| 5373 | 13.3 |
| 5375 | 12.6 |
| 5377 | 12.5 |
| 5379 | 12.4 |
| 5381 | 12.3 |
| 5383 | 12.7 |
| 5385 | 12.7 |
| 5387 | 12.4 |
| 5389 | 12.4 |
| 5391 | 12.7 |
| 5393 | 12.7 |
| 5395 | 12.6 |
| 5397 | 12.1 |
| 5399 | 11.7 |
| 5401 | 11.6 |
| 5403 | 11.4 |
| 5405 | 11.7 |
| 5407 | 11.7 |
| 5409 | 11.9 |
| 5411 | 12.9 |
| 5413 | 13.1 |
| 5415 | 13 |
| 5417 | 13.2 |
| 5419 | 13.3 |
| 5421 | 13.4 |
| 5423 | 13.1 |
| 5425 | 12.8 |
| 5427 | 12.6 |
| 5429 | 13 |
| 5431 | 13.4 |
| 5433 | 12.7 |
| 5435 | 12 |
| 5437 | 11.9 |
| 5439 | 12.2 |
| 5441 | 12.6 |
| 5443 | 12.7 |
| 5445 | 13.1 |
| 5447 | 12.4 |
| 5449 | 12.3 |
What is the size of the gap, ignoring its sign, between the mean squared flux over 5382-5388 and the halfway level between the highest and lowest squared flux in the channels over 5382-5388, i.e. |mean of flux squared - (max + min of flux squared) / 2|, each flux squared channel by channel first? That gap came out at 1.3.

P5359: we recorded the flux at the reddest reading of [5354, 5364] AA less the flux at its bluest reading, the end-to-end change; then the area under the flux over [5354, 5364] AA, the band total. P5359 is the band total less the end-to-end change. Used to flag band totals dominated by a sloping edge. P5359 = 129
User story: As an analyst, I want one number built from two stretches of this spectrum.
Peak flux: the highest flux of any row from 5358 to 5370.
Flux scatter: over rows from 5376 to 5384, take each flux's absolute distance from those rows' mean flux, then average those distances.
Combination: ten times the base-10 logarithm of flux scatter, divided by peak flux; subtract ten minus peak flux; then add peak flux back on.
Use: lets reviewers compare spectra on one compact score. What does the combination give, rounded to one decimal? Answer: 15.3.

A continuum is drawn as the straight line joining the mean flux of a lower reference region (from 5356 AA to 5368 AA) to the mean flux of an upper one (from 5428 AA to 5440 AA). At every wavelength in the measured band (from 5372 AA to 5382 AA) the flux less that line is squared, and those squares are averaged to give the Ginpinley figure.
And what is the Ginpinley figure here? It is 0.13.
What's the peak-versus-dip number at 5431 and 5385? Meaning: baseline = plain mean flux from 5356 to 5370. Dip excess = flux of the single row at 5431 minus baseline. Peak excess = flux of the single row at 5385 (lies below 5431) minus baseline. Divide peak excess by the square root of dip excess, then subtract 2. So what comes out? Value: -1.8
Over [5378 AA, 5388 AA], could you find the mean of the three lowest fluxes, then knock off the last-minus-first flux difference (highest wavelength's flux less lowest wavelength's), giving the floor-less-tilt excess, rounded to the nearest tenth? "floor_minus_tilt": 12.4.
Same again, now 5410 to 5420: 12.6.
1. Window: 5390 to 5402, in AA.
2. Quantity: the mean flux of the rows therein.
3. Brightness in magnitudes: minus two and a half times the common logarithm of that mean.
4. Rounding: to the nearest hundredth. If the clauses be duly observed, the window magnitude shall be -2.72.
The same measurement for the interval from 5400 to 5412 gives -2.69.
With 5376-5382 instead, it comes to -2.73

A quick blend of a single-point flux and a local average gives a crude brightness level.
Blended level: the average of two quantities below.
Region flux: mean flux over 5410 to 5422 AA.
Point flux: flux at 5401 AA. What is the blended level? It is 12.4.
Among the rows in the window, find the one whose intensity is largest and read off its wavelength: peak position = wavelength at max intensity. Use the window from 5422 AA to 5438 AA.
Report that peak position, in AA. 5431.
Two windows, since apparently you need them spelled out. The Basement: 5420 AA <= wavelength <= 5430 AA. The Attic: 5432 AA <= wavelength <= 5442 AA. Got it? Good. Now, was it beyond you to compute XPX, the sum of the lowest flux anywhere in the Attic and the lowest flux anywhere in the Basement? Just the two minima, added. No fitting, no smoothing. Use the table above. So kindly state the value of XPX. 24.5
